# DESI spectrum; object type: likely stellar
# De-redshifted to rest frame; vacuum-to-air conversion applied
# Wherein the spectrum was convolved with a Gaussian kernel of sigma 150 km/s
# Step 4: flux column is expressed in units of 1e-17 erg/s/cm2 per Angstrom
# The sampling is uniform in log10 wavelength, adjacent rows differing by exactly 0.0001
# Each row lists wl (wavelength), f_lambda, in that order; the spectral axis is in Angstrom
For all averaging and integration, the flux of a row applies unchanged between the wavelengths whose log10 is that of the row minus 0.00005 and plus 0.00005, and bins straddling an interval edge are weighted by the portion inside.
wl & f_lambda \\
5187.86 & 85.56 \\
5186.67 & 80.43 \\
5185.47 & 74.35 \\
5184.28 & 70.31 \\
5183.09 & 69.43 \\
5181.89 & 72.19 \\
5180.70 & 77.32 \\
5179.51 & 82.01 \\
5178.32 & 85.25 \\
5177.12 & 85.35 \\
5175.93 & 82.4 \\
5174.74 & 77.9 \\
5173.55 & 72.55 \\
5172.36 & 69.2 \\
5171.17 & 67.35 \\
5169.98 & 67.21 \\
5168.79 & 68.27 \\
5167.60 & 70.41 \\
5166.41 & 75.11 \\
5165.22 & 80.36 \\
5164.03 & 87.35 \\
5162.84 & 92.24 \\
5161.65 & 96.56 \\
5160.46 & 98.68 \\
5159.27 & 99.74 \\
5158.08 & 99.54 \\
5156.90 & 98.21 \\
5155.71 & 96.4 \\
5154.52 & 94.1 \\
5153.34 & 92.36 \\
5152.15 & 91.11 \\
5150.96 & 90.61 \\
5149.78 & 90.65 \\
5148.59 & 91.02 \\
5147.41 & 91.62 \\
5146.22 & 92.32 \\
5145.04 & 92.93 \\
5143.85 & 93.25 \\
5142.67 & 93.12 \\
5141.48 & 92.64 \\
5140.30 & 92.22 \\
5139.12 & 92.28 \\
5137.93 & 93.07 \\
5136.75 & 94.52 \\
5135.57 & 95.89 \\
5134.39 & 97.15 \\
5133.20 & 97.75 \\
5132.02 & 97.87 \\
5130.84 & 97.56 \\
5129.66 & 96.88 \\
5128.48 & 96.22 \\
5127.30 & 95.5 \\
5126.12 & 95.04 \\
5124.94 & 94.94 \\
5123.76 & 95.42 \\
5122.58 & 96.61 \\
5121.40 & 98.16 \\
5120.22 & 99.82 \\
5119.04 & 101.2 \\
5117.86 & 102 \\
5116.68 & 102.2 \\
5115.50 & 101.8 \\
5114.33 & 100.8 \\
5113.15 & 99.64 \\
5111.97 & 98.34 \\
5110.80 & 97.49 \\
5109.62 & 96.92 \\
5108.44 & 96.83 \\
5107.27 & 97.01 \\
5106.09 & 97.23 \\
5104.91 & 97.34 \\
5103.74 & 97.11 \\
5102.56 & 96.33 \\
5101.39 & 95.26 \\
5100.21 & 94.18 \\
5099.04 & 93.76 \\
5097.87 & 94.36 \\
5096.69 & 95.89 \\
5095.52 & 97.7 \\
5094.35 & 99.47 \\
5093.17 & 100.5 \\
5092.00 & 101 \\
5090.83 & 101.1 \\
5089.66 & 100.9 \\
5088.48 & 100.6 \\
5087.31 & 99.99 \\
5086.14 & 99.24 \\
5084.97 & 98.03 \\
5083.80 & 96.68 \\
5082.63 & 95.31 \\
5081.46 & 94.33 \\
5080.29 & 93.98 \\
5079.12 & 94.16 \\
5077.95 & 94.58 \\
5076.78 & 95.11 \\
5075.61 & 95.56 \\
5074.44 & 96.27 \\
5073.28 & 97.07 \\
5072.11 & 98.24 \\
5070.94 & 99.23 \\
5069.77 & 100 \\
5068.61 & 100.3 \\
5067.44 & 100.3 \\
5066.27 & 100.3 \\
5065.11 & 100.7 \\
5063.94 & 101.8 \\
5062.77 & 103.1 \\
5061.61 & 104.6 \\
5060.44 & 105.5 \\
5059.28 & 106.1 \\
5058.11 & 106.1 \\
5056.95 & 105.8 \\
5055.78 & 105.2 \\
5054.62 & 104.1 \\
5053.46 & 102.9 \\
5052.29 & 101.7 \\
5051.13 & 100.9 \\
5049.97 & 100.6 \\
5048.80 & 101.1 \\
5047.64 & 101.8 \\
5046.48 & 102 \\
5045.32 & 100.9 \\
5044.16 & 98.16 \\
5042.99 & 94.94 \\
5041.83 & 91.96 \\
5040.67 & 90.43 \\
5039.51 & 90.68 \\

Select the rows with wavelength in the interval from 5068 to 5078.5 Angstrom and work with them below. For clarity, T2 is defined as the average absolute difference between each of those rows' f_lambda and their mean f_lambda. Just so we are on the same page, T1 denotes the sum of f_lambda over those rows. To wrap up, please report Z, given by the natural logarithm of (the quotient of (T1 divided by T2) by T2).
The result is 5.6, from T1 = 876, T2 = 1.8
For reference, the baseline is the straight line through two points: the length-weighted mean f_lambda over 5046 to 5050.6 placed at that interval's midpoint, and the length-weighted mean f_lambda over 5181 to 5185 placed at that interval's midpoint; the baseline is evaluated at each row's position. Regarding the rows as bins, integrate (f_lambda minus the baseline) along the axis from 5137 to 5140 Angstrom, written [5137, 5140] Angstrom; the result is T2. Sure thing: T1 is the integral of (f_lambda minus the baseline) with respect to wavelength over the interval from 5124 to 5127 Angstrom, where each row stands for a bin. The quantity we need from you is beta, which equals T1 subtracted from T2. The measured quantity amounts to 2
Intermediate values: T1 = 33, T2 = 35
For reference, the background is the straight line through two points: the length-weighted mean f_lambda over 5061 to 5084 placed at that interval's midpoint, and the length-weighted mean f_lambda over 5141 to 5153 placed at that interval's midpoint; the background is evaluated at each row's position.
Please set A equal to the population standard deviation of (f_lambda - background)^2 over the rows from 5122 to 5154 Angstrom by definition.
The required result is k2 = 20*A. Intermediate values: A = 7.1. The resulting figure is 143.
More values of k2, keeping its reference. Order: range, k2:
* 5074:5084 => 77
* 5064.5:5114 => 125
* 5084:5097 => 149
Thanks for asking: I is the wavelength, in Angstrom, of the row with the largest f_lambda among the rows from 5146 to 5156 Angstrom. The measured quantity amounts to 5155.71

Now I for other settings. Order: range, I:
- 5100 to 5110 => 5104.91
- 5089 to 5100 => 5090.83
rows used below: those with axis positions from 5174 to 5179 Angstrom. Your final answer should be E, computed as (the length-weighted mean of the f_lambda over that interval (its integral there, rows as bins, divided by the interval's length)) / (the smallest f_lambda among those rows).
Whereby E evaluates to 1.06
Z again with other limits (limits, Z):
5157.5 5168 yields 2.2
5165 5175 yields 3.7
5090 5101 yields 4.8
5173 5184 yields 3.4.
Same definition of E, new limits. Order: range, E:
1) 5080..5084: 1.01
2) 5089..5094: 1.00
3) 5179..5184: 1.08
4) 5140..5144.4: 1.01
